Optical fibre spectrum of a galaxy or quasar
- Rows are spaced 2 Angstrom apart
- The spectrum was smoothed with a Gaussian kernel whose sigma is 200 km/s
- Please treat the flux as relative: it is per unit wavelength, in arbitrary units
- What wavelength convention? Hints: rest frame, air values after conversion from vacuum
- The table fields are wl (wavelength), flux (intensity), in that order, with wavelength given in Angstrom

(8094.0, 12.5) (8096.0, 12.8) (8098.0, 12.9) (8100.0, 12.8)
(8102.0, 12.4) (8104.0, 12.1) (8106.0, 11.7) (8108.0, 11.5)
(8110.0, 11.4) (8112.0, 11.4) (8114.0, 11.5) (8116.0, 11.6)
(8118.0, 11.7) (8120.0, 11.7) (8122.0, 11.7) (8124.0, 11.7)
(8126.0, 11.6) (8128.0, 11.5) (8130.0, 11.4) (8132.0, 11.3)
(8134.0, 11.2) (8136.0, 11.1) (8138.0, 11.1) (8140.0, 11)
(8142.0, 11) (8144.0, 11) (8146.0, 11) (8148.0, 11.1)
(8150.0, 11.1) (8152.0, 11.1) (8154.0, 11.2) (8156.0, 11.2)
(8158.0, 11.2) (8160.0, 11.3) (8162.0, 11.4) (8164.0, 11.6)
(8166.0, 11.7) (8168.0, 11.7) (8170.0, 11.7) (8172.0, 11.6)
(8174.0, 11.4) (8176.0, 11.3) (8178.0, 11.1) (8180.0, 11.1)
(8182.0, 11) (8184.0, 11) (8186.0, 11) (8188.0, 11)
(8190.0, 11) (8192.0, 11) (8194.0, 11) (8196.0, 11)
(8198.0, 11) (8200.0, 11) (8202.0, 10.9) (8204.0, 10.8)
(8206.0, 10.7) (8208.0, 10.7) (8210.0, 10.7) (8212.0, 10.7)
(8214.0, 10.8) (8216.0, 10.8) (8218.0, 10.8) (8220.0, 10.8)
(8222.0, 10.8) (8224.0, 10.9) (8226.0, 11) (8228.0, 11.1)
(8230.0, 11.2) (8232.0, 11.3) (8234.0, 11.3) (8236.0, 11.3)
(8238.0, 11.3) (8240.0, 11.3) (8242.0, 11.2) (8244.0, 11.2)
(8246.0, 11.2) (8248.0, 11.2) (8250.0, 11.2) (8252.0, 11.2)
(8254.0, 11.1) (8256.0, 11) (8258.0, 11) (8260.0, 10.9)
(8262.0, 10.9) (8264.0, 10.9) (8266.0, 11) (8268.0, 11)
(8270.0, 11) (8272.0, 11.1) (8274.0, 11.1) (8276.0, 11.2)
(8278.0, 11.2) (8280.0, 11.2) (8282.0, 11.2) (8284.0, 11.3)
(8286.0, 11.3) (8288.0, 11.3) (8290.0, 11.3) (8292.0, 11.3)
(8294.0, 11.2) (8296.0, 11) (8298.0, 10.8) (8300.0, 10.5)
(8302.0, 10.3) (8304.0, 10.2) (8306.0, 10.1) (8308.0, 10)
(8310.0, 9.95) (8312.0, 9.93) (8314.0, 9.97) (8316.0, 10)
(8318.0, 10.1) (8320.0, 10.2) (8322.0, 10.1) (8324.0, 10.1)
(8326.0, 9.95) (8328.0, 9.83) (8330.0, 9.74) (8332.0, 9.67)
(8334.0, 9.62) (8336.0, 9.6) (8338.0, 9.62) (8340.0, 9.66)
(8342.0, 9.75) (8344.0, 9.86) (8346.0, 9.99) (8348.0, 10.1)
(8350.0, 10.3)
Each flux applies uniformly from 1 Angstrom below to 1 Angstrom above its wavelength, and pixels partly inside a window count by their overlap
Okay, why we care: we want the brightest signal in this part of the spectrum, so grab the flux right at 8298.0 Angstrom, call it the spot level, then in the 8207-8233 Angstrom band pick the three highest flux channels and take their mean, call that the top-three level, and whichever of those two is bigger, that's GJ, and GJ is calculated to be 11.2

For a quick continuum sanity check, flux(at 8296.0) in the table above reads 11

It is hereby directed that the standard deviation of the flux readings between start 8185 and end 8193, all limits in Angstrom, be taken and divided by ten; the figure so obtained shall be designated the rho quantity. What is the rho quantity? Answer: 0.000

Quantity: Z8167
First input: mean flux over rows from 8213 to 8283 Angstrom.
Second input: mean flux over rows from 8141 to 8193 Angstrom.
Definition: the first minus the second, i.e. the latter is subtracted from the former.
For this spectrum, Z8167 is -0.15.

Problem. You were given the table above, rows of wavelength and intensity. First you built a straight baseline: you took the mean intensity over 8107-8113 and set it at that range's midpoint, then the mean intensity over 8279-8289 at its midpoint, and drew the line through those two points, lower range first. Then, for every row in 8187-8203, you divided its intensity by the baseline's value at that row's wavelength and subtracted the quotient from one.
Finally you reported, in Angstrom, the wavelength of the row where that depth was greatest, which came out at 8202.0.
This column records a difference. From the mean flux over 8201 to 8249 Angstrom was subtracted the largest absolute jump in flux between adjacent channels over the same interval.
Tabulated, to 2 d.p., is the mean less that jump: 10.90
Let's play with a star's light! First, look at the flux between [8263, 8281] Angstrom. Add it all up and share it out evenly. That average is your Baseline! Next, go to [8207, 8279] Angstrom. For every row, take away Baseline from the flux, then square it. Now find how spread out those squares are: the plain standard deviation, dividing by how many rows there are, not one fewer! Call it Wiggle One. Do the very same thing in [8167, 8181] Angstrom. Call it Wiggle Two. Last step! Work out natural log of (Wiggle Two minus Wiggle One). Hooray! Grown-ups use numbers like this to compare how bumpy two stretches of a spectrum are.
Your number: -2.1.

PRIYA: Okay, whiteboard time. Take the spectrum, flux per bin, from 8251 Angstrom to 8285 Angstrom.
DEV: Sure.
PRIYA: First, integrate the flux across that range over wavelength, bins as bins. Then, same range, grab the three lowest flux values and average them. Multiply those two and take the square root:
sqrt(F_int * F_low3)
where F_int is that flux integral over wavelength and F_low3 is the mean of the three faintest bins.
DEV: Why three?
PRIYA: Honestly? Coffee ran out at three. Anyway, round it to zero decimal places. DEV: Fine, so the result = 64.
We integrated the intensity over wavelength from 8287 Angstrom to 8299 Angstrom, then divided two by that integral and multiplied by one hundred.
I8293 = 1.5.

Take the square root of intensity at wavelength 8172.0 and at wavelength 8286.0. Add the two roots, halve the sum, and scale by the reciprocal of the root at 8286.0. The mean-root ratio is 1.01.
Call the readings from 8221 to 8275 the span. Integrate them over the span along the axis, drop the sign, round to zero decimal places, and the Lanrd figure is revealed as 599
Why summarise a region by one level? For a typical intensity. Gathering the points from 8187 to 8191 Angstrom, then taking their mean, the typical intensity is 11.0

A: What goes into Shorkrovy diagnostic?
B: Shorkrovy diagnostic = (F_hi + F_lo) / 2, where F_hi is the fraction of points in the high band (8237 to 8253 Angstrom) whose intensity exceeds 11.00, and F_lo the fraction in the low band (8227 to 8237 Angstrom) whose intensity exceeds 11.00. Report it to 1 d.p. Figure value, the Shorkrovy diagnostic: 1.0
